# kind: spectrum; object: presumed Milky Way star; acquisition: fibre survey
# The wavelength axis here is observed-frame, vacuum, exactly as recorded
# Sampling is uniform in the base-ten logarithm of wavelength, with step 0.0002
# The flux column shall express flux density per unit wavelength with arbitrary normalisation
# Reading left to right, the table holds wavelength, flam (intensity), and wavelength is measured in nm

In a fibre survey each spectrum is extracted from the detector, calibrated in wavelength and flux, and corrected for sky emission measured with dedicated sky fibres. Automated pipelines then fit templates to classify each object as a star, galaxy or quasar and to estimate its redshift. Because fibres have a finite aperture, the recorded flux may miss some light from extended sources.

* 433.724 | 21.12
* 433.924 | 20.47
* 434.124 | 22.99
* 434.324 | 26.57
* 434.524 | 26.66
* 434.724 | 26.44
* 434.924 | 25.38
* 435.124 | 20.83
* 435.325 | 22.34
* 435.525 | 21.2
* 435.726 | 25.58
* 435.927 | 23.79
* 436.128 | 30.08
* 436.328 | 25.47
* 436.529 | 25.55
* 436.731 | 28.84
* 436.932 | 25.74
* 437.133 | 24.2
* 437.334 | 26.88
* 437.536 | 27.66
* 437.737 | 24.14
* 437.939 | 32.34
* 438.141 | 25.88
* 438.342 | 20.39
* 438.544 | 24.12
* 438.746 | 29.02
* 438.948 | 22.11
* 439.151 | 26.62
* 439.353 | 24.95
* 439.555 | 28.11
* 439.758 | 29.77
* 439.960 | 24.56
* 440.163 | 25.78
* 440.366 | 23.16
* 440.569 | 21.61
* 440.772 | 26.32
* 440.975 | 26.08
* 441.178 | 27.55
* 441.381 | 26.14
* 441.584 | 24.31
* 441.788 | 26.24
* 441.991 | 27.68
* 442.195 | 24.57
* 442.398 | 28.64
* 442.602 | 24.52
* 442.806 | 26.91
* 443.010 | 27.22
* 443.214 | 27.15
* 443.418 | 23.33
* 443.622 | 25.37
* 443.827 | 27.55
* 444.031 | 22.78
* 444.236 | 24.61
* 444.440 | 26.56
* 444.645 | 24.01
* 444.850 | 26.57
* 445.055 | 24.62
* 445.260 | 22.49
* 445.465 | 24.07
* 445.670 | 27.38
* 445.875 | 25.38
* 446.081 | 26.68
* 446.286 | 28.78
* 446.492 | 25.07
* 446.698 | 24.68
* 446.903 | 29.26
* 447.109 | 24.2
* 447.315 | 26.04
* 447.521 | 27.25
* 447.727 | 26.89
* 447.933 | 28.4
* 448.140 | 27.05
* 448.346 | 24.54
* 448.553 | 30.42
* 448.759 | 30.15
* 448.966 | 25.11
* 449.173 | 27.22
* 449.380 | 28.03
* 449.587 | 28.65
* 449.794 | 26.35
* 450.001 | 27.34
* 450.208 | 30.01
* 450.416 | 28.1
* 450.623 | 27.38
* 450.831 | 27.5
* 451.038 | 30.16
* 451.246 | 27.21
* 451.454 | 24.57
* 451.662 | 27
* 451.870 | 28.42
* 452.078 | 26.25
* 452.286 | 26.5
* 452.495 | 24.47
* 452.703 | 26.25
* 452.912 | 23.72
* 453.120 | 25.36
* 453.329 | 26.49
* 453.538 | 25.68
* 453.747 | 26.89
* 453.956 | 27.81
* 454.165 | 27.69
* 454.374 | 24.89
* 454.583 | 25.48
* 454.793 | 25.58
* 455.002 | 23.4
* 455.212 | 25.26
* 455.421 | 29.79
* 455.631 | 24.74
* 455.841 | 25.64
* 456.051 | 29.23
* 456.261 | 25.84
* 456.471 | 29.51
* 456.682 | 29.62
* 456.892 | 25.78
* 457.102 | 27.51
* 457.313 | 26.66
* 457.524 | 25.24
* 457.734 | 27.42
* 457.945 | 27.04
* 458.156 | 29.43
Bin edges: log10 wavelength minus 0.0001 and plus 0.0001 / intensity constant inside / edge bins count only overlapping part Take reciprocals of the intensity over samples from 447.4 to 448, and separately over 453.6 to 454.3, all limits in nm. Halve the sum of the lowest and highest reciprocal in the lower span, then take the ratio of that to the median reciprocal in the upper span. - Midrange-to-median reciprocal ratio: 1.002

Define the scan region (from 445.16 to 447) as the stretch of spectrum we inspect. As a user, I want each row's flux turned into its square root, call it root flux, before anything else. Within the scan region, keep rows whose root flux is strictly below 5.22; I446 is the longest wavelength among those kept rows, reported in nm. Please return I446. 446.698 nm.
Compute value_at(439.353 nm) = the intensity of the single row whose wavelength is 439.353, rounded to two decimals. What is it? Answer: 24.95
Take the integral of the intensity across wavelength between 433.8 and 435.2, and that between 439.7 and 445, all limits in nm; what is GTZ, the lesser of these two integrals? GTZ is 34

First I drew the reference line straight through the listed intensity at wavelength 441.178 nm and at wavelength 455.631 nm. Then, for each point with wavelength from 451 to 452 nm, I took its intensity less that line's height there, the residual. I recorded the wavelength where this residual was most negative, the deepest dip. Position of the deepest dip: 451.454 nm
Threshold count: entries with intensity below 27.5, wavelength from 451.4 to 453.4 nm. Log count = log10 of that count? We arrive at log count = 0.954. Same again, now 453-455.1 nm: 0.903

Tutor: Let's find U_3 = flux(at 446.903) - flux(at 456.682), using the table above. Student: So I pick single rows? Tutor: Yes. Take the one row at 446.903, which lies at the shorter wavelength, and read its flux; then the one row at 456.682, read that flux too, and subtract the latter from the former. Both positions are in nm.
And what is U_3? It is -0.4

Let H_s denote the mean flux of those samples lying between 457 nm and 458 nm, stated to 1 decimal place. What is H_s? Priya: 26.8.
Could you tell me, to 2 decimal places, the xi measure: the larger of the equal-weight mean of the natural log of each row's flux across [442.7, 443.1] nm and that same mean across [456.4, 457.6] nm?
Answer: 3.31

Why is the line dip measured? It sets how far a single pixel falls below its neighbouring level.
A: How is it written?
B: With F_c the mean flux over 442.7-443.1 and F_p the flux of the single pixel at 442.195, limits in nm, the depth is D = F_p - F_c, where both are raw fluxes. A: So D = -2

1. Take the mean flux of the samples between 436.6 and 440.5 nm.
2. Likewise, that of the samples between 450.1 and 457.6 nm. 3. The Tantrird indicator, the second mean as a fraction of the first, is 1.03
